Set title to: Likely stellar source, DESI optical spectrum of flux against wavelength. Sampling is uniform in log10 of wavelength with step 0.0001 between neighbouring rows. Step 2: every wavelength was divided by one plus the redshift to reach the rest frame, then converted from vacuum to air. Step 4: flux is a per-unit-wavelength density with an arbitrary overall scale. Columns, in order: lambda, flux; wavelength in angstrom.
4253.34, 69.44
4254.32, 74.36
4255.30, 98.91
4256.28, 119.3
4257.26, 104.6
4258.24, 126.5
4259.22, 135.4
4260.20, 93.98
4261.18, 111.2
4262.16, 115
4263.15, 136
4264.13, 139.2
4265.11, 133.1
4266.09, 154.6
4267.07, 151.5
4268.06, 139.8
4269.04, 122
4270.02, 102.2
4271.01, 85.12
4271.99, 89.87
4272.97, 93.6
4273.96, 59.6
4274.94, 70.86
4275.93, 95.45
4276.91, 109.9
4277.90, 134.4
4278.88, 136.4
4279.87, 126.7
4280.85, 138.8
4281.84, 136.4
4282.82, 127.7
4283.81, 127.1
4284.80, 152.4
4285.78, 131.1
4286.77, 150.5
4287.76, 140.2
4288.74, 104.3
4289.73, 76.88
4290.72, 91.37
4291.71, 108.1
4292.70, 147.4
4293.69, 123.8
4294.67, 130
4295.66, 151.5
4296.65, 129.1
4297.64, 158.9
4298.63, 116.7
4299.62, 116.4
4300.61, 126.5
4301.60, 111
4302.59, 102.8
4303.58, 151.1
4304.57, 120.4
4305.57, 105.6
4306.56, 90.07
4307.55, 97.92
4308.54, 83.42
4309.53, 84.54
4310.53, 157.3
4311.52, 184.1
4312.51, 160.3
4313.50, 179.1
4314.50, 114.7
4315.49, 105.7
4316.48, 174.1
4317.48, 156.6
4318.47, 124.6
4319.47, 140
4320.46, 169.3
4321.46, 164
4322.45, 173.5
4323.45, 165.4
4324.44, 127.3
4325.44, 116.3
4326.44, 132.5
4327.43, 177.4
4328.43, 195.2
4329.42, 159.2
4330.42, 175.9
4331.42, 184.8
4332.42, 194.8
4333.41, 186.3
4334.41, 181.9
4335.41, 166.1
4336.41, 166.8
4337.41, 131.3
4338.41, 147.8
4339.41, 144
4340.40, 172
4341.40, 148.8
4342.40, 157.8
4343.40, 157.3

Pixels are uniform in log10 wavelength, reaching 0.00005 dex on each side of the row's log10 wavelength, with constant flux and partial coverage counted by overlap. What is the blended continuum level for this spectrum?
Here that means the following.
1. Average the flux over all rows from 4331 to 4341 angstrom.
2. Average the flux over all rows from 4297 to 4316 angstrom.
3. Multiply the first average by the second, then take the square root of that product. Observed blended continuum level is 144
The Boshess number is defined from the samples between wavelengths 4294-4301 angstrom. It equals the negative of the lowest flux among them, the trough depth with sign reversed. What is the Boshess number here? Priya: -116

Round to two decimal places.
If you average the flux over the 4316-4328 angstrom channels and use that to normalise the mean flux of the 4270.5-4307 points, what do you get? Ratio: 0.78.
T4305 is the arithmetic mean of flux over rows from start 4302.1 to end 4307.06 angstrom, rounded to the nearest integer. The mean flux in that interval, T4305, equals 114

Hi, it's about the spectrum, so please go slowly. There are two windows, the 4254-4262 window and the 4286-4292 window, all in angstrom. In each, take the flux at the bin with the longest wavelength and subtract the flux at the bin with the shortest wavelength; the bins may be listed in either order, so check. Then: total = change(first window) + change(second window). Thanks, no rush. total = -6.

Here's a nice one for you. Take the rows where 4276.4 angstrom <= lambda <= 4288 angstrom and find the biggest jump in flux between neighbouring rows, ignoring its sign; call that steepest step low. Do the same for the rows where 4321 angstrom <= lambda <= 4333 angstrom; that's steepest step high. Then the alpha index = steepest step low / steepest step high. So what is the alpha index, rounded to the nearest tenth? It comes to 0.6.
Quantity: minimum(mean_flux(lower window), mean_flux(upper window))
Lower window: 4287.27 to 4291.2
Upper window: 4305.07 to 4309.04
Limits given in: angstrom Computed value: 94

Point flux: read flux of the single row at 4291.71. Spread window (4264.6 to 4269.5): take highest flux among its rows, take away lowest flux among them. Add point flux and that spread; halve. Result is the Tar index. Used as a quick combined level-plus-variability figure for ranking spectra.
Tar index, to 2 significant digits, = 70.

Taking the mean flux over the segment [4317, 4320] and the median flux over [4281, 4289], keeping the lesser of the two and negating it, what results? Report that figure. -134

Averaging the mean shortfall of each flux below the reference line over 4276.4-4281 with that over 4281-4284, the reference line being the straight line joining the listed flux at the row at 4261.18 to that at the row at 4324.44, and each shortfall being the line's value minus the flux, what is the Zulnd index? -14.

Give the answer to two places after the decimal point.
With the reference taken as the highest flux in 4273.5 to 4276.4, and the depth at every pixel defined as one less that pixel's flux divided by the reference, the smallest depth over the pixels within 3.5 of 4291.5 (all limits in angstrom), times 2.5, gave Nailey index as -1.36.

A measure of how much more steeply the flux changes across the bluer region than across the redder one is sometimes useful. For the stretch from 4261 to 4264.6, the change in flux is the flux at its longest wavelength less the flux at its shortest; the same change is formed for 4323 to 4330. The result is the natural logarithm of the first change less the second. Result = 3.5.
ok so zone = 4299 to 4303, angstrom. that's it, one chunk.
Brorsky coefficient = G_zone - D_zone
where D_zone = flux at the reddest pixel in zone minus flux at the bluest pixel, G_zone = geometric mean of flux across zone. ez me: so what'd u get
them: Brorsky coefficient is 127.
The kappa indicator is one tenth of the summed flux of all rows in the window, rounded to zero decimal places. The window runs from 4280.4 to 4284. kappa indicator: 53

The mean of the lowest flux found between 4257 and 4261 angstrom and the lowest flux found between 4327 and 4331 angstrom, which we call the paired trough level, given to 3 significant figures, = 127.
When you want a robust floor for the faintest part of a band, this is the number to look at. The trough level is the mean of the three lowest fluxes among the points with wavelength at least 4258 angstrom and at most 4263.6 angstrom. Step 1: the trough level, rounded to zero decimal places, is 107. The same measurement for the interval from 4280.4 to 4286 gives 129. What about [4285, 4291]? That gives 91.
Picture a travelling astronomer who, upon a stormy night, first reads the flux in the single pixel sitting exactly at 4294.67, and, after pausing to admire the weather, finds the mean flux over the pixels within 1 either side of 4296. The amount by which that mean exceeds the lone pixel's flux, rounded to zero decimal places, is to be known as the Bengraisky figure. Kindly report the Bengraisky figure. 10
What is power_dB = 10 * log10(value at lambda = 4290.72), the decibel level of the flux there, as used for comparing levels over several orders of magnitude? 20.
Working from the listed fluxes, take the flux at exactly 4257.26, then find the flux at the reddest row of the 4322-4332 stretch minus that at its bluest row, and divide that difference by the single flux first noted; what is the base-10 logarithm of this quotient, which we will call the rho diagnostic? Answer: -1.0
